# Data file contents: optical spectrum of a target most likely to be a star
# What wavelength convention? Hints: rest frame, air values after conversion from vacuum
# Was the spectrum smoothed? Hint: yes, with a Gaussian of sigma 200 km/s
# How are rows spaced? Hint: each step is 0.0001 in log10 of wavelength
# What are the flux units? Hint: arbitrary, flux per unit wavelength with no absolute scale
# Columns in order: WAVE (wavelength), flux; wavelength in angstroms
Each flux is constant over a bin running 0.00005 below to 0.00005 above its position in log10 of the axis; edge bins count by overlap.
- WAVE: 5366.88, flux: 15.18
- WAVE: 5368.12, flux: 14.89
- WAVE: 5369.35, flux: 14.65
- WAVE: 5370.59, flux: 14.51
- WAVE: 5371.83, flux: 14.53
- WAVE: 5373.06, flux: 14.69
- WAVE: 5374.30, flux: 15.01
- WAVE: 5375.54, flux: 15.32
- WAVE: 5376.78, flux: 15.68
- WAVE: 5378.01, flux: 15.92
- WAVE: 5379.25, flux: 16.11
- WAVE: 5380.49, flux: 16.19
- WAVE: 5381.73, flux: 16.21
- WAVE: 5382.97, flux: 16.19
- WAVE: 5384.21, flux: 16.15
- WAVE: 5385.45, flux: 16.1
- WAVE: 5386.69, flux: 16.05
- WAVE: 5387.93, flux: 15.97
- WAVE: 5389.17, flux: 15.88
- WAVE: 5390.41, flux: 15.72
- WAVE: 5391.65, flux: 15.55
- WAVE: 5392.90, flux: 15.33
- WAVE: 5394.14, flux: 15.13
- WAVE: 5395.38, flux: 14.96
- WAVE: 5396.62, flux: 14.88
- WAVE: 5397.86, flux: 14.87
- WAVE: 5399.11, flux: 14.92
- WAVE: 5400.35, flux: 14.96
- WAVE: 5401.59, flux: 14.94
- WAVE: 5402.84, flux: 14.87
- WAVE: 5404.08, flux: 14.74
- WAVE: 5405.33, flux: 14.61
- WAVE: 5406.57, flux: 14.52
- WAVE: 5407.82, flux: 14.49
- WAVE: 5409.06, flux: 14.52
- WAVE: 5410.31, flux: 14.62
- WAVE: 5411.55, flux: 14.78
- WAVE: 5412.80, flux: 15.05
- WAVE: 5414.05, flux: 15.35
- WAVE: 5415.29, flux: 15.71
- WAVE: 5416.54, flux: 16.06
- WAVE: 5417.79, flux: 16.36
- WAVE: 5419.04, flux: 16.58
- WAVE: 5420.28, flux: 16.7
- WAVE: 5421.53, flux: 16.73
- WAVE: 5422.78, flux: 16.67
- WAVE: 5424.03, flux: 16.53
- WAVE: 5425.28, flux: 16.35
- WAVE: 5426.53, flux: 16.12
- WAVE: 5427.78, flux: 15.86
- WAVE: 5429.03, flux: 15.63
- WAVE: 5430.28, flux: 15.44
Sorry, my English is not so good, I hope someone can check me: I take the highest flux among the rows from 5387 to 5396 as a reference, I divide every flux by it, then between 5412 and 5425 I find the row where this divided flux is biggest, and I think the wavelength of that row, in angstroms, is 5421.53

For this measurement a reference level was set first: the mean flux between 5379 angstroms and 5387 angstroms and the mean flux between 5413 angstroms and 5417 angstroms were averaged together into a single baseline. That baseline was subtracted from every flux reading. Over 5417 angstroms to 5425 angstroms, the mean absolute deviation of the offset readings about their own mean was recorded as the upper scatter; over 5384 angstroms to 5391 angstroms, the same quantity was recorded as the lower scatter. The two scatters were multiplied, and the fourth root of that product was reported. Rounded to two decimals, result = 0.34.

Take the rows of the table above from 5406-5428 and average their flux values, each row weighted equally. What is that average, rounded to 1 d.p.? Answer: 15.7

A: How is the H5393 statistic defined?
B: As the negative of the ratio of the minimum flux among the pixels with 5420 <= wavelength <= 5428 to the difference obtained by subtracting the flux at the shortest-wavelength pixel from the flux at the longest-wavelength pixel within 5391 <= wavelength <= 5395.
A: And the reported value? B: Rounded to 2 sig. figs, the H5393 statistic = 38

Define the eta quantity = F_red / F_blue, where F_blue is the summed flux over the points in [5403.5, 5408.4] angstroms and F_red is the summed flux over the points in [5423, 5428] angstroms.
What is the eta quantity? 1.1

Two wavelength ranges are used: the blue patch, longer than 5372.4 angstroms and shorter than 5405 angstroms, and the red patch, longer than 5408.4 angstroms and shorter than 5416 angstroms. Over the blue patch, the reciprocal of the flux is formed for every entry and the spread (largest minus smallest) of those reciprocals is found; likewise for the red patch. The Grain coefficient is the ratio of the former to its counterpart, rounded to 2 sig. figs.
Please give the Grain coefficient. 1.2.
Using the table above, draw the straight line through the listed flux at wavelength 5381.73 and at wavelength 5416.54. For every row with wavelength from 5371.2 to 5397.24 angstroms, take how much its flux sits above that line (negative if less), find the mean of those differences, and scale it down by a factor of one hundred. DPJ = -0.0060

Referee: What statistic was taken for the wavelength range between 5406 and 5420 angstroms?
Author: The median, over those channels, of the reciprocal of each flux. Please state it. 0.0664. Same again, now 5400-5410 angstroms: 0.0681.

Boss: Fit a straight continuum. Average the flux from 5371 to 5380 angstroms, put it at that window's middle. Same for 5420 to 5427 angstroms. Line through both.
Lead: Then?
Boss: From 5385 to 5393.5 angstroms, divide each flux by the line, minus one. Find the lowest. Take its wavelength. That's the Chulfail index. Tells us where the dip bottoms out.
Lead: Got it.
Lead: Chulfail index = 5392.90 angstroms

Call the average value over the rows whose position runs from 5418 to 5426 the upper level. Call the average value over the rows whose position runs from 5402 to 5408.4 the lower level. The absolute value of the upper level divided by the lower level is 1.13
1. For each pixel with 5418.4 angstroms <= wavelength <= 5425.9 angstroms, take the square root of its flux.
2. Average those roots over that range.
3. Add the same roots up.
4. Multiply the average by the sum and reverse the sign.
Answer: -100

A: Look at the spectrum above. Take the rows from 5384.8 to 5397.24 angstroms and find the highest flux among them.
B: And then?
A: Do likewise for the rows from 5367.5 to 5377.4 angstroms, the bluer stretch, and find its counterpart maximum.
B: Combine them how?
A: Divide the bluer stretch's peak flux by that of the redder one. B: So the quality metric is 0.97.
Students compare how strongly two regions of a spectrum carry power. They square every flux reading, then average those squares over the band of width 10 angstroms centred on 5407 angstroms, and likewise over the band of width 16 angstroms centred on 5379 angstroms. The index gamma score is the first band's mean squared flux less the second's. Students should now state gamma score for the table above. -32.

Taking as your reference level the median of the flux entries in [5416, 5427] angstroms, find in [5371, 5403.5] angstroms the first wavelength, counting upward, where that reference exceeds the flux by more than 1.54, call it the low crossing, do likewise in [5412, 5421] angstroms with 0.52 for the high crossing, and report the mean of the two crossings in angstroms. 5392.3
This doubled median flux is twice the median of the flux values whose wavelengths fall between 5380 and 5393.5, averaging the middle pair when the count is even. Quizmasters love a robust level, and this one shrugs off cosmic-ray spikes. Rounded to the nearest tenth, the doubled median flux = 32.1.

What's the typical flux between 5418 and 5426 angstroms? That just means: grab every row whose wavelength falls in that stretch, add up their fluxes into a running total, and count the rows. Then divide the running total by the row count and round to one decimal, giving 16.6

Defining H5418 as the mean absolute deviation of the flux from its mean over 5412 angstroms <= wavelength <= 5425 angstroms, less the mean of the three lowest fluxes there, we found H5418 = -14.9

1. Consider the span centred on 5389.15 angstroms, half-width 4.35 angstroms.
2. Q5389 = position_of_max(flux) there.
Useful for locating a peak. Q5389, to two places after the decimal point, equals 5385.45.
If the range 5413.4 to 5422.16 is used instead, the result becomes 5421.53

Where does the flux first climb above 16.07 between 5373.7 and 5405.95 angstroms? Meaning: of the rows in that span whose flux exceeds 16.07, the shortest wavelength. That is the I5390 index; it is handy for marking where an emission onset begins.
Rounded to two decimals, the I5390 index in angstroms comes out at 5379.25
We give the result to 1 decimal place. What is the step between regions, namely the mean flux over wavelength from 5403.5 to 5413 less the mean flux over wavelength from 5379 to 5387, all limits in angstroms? -1.5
